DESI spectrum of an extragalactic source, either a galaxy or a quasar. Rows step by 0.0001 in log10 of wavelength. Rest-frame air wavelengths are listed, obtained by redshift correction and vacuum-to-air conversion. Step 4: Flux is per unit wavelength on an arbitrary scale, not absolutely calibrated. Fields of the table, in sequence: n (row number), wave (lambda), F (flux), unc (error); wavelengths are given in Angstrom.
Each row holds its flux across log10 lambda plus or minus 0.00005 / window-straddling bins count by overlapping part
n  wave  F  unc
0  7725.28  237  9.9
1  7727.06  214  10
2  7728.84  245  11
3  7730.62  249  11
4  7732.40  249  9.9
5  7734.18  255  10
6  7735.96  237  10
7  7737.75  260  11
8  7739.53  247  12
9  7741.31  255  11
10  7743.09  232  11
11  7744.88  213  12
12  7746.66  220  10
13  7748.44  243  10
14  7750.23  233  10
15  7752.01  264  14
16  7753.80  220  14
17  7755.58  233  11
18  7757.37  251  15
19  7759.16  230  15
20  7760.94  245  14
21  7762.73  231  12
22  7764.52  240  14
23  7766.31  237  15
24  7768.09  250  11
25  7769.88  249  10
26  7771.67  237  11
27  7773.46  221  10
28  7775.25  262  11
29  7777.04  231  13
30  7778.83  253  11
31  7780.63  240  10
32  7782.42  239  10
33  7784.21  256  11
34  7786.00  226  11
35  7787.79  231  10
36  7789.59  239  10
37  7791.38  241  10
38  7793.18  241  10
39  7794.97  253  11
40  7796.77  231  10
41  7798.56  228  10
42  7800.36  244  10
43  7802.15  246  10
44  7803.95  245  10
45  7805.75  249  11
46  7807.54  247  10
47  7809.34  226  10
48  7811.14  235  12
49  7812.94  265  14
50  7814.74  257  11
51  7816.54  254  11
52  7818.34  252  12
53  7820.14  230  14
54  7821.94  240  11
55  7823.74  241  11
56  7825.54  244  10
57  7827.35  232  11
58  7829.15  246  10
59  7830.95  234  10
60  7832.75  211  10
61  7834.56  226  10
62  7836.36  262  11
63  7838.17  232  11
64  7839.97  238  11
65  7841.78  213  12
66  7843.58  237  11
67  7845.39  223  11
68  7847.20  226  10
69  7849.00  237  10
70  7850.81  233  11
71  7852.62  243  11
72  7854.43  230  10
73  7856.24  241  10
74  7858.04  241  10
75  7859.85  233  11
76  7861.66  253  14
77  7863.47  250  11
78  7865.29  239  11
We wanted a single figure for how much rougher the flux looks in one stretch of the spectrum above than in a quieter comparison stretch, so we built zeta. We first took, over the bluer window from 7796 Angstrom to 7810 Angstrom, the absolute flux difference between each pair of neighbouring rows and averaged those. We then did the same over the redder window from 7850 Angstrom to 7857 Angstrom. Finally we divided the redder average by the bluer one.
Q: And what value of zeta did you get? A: 1.6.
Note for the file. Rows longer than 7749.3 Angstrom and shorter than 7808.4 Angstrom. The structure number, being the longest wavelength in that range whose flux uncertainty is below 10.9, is 7807.54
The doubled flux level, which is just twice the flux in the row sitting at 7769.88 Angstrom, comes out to 498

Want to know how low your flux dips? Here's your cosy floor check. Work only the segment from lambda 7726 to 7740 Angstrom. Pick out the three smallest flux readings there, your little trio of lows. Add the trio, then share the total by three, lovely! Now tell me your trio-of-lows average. 232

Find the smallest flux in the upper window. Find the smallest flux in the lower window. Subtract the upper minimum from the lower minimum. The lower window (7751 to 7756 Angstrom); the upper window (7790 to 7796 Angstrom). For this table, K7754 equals -21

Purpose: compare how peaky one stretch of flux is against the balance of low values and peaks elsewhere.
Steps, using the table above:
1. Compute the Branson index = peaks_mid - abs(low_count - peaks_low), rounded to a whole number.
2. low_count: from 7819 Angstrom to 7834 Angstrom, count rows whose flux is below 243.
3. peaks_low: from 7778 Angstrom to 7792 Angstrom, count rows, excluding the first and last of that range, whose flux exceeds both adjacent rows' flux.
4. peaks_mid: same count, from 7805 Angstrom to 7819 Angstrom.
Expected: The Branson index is -4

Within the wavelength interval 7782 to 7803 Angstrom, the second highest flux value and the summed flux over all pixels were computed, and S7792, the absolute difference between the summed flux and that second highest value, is 2622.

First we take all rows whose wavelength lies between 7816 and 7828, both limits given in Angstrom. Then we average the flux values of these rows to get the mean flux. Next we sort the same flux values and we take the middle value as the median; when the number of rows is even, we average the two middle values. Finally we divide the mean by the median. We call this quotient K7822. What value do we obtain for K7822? 1.00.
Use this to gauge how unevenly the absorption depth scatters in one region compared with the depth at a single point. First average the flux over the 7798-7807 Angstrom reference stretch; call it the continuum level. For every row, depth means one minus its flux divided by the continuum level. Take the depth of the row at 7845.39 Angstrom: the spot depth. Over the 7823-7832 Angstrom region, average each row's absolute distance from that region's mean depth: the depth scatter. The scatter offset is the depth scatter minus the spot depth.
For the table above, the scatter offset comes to -0.06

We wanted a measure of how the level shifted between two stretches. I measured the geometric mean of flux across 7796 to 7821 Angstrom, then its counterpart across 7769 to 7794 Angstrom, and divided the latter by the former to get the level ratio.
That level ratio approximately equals 0.99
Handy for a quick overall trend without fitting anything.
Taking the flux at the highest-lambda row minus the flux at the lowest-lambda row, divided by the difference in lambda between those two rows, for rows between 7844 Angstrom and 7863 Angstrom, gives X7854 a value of 1.8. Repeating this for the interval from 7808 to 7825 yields 1.0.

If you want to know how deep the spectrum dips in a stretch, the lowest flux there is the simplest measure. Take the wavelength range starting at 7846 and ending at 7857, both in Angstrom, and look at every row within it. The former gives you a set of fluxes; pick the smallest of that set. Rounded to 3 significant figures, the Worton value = 226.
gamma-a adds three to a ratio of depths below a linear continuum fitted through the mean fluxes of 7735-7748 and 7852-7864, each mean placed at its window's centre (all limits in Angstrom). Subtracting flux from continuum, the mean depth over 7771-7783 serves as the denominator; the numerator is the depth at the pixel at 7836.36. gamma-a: 17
